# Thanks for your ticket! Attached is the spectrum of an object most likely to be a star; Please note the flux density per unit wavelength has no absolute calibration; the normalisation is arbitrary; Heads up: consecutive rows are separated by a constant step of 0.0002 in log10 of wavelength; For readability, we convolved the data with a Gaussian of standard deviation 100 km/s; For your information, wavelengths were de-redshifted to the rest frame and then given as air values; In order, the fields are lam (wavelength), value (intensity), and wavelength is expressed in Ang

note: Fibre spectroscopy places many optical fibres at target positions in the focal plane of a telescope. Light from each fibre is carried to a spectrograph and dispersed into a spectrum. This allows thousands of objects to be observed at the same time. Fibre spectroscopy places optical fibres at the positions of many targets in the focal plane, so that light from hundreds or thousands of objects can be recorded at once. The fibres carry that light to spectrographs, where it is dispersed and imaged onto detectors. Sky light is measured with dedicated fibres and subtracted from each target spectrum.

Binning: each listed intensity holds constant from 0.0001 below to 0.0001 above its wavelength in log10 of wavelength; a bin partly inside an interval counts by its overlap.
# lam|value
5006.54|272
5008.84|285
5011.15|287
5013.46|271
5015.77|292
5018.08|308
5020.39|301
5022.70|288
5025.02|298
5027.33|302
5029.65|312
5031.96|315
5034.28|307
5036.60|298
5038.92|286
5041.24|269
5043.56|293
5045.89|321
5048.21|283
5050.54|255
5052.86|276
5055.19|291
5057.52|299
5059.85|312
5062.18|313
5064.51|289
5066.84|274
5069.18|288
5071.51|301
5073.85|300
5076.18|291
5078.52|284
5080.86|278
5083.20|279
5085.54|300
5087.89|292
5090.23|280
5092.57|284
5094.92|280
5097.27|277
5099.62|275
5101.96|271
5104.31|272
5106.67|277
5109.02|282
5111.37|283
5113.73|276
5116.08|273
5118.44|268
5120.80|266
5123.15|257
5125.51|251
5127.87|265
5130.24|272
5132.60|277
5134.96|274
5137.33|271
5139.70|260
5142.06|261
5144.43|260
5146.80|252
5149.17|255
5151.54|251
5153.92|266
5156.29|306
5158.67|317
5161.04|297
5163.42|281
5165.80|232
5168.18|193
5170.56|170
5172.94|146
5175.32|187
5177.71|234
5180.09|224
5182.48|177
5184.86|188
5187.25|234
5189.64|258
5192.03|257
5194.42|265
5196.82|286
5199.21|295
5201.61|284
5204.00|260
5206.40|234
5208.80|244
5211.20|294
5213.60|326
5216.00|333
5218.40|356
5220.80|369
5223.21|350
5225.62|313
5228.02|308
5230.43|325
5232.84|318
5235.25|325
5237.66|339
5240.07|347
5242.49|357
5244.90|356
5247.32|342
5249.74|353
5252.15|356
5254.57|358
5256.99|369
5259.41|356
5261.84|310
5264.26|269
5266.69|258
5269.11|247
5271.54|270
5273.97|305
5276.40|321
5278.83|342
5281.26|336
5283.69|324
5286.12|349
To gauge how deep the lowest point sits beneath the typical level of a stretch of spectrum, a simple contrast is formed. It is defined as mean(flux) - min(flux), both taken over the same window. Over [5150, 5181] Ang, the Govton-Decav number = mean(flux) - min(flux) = 93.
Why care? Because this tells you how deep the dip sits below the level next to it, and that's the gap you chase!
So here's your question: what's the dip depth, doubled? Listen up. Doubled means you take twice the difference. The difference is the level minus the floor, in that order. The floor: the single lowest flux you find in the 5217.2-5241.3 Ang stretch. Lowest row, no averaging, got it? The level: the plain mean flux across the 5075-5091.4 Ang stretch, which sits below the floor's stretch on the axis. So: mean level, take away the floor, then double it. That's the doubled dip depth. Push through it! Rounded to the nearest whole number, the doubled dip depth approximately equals -43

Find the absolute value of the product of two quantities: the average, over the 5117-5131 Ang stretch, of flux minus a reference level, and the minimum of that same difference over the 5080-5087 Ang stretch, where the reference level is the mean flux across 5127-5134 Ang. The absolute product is 54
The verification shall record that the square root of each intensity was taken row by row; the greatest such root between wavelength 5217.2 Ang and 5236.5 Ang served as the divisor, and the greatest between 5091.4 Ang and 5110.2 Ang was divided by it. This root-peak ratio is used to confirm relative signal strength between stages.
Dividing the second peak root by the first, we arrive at 0.877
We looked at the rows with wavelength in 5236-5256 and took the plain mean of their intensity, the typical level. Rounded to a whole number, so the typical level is 351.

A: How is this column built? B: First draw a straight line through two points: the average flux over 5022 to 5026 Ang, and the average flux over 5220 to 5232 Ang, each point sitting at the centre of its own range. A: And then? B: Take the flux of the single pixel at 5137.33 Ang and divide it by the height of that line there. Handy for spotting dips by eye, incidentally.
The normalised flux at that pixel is 0.86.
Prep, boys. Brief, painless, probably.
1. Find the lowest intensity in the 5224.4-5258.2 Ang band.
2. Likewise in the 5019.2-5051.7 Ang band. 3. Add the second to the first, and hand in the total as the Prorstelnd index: 563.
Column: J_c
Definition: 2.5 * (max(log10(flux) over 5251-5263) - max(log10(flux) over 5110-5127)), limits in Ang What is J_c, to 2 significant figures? 0.29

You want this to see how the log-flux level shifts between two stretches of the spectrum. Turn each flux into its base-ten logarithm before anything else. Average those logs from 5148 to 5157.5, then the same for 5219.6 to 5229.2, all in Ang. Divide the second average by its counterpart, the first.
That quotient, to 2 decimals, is 1.04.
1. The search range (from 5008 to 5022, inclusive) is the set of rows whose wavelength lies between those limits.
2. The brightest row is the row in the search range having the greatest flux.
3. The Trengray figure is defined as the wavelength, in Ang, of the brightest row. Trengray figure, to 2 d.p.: 5018.08 Ang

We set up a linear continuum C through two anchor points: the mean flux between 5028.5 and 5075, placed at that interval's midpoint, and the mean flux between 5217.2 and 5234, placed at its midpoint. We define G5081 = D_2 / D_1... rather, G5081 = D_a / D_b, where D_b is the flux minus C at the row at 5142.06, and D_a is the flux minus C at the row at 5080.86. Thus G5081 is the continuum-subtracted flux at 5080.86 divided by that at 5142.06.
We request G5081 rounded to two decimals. 0.42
